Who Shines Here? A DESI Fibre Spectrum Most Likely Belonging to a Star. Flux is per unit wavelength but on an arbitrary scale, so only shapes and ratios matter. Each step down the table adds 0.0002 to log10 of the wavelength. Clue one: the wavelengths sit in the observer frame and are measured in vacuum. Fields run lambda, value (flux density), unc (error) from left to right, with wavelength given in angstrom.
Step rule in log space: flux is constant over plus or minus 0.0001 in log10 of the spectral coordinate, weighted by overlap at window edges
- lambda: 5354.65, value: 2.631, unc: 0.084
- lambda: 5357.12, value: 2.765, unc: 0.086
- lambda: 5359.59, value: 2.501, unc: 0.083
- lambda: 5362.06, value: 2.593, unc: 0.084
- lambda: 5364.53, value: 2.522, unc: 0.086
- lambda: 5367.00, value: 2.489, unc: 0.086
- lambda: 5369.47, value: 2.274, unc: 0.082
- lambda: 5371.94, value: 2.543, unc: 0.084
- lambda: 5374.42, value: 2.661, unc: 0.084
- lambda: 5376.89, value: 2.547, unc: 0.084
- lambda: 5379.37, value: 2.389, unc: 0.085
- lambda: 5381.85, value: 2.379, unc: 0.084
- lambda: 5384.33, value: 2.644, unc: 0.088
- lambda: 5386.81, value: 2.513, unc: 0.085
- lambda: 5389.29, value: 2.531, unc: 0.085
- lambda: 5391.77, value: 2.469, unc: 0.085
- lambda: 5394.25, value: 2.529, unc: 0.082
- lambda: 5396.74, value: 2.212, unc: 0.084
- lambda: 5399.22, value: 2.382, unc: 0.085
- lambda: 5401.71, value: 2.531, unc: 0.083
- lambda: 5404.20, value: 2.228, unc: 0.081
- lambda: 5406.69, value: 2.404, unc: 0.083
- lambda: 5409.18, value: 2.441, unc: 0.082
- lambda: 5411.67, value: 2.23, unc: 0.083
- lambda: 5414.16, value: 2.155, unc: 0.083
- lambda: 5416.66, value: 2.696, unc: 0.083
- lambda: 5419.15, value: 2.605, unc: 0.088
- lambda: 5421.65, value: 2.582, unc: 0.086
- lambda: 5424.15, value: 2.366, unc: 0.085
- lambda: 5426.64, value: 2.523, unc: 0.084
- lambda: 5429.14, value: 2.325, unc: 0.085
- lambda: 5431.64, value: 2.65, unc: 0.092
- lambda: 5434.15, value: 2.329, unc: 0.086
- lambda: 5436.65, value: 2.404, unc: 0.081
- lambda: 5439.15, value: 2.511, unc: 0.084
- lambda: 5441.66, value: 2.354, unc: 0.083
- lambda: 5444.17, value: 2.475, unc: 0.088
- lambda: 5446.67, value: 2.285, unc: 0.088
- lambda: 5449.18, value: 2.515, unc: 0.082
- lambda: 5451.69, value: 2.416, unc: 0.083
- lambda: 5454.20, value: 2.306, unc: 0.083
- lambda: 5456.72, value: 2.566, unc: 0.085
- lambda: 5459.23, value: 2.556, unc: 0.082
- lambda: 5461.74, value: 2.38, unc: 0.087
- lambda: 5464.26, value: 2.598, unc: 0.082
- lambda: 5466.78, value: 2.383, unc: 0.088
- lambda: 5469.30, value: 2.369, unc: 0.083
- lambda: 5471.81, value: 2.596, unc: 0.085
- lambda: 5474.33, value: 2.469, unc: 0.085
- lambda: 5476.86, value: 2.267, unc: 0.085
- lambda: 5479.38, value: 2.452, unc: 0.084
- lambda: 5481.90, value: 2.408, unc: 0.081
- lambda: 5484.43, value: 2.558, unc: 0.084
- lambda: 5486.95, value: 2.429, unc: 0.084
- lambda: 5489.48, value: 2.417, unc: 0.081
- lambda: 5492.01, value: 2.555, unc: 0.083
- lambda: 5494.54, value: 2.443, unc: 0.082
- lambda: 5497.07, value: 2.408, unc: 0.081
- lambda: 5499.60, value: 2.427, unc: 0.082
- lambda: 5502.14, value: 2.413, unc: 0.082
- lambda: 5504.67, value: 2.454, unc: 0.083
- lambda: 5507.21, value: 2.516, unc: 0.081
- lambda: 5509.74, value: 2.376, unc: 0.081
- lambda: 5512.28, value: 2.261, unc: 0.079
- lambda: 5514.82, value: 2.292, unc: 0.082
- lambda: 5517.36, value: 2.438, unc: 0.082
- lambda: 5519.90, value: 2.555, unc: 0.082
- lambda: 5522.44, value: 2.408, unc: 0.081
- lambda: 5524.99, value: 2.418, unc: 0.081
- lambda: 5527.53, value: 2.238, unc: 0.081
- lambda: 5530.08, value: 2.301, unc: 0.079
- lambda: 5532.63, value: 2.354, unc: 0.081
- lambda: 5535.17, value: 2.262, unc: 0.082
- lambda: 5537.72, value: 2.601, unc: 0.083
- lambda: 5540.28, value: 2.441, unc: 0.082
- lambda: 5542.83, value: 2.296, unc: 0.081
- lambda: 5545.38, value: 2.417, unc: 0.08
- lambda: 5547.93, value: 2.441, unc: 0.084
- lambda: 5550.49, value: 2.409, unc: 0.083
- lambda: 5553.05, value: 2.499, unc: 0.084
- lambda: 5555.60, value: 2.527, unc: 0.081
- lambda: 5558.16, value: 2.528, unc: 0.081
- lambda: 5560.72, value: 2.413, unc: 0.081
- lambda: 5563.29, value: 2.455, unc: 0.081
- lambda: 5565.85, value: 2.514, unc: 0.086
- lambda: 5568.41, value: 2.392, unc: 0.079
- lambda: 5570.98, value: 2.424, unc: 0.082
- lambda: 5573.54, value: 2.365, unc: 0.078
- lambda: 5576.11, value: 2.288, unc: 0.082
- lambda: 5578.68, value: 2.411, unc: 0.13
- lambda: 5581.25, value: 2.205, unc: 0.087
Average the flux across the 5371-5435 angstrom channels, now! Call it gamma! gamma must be 2.46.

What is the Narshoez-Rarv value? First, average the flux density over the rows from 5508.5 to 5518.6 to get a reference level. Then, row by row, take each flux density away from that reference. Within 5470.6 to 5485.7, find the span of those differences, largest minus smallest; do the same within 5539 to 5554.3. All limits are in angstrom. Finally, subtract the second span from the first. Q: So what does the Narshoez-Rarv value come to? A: 0.13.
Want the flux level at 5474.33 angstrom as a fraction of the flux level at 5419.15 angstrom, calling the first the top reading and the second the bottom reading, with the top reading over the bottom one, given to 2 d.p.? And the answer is 0.95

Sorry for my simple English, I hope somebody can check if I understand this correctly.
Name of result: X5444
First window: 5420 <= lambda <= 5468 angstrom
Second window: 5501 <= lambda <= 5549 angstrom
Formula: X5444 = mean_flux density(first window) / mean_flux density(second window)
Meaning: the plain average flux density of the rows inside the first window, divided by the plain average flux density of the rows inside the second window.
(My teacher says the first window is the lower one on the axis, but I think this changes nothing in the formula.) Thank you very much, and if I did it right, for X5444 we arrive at 1.023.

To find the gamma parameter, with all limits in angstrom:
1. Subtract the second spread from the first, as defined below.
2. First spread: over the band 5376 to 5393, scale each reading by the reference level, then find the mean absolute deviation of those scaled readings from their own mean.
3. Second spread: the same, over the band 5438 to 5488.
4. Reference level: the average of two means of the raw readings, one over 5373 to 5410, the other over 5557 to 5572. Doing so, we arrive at -0.01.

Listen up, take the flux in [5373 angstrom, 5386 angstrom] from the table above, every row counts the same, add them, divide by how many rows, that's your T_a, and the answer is 2.52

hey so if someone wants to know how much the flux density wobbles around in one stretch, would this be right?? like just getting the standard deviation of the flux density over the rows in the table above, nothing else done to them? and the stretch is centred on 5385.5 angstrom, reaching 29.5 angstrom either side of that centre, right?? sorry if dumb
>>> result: 0.15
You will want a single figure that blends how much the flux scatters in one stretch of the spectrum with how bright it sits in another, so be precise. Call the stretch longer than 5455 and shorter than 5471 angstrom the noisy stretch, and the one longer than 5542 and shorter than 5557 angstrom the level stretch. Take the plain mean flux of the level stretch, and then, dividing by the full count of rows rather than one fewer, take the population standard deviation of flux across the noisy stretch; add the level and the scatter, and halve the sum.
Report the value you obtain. 1.27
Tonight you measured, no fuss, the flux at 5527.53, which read 2.238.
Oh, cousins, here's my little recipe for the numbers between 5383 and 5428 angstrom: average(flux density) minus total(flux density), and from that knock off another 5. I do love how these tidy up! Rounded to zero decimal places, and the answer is -47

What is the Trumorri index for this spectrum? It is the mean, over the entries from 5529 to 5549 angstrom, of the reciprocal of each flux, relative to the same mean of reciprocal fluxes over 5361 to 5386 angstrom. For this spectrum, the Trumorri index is 1.048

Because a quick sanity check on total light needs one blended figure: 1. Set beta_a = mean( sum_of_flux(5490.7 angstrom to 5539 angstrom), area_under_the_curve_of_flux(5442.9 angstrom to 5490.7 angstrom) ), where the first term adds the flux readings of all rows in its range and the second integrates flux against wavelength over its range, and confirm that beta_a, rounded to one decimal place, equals 81.3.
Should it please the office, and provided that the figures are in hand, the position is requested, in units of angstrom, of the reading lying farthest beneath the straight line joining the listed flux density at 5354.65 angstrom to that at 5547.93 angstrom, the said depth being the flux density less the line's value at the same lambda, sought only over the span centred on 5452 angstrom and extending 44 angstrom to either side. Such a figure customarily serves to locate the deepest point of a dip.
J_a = 5414.16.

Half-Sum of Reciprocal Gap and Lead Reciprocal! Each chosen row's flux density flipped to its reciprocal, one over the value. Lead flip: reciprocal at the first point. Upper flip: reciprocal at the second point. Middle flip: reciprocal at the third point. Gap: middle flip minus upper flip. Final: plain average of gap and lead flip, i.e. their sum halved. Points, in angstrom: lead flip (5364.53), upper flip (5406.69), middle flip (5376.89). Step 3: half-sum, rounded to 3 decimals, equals 0.187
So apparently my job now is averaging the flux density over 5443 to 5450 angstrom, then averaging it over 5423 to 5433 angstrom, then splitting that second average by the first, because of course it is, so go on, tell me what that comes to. 1.02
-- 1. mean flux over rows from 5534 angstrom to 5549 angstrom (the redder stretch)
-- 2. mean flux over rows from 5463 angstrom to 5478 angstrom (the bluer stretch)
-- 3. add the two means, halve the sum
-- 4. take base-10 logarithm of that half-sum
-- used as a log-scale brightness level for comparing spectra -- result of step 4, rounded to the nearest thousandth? 0.385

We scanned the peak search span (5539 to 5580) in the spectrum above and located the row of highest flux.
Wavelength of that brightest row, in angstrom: 5558.16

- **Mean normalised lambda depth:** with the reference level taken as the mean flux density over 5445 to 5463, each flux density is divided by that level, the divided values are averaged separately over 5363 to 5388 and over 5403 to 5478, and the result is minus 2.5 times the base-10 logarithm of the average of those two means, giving -0.014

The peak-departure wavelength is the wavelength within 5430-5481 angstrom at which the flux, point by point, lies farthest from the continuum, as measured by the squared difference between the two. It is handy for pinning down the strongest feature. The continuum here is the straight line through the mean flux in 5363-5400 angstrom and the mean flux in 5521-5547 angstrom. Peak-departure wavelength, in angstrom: 5431.64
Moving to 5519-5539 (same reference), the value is 5537.72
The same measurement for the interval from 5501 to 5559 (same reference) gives 5537.72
